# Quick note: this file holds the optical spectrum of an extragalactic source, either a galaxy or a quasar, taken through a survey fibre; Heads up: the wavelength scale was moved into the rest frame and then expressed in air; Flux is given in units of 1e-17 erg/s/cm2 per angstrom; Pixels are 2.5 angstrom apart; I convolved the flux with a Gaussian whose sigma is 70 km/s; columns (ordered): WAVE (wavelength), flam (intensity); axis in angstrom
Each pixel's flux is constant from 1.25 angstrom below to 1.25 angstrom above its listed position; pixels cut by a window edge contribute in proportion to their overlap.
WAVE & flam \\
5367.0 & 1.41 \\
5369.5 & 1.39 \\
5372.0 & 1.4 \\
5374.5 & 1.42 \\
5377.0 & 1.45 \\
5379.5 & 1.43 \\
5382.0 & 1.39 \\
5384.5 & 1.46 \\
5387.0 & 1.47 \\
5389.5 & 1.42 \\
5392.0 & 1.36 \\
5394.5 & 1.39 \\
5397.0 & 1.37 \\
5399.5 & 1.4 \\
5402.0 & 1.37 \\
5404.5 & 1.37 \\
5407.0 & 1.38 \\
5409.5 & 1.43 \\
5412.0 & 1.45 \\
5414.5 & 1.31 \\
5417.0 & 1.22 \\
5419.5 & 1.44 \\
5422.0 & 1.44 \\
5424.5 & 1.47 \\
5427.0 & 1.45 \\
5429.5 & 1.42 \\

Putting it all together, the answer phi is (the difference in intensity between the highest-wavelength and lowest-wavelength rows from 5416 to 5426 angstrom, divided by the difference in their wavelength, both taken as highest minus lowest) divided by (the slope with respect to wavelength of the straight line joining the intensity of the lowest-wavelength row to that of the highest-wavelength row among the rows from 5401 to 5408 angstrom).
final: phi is 16.7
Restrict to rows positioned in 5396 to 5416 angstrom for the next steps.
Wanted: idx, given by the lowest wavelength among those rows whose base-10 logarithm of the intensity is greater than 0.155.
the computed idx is 5409.5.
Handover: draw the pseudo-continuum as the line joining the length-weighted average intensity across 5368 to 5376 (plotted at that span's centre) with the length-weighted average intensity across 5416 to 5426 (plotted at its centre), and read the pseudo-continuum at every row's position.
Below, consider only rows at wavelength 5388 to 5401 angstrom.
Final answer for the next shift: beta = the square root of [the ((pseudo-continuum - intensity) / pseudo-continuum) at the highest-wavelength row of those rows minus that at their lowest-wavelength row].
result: 0.12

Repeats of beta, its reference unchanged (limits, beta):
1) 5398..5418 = 0.36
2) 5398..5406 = 0.14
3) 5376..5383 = 0.21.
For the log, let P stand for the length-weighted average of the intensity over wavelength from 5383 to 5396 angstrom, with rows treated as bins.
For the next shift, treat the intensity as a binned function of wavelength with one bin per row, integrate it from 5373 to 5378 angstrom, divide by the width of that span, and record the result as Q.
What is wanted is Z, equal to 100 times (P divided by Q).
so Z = 99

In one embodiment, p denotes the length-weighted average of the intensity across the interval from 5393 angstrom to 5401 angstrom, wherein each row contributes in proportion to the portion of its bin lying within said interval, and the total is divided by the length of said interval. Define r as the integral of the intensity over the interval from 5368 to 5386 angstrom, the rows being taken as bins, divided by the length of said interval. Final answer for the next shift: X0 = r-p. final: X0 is 0.04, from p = 1.39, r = 1.42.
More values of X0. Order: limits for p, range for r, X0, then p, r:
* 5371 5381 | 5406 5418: -0.06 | 1.42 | 1.36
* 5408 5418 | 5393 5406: 0.02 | 1.36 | 1.38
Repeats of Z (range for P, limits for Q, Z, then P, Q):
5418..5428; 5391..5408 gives 105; 1.44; 1.38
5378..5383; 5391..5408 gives 103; 1.41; 1.38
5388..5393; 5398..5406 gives 101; 1.40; 1.38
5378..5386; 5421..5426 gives 98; 1.43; 1.46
